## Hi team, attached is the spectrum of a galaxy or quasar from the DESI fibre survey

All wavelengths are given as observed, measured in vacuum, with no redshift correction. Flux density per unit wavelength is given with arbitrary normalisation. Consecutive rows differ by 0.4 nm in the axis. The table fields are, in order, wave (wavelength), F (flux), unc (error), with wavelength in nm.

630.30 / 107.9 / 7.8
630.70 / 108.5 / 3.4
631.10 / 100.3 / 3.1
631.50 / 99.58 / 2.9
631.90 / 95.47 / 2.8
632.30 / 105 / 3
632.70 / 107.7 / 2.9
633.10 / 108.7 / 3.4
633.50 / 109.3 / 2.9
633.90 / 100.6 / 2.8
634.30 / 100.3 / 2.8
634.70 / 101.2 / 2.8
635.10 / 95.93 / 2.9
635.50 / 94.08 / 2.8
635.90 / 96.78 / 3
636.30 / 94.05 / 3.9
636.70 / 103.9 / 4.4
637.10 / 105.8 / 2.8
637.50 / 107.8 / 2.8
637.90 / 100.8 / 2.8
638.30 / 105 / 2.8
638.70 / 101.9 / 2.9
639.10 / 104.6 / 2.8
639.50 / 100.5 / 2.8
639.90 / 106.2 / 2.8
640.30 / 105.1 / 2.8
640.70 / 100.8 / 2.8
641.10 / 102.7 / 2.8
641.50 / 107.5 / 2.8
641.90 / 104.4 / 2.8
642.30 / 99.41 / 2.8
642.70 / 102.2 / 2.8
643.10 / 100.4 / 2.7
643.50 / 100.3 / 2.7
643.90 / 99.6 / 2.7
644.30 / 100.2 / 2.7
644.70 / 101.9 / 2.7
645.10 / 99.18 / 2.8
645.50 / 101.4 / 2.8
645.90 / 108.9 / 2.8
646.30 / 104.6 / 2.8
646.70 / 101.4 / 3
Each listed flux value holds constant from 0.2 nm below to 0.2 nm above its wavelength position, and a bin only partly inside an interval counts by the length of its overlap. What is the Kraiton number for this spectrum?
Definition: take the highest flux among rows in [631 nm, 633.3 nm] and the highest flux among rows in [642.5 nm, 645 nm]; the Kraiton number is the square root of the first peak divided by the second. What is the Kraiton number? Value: 1.03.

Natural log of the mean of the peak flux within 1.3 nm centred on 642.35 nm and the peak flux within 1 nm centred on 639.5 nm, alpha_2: 4.66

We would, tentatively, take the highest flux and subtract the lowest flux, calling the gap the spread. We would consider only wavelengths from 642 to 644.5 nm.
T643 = 2.8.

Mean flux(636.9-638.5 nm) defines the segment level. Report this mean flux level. 105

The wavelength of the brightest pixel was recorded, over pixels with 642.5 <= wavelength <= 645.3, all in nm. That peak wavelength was 642.70 nm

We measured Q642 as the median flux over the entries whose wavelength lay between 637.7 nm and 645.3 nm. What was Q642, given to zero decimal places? 102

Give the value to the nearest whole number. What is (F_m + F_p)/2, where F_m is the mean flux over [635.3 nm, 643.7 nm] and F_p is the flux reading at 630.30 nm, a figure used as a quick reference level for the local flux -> 105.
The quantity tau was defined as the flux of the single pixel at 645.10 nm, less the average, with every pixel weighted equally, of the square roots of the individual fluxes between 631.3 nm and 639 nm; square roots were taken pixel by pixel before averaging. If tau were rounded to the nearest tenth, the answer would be 89.1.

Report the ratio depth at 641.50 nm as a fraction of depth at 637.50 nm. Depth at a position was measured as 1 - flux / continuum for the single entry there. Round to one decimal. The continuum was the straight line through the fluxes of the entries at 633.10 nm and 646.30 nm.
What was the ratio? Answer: 3.1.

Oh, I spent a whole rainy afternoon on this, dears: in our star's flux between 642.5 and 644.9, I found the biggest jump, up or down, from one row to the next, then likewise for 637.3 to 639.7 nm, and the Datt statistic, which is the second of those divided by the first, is 3.9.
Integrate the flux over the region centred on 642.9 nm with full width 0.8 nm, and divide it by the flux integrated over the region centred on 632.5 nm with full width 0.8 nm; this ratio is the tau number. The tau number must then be 0.95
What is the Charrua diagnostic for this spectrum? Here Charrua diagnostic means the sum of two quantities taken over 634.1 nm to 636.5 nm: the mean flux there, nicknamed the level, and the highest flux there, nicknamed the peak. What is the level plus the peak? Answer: 198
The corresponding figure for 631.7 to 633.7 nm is 215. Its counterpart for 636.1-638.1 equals 210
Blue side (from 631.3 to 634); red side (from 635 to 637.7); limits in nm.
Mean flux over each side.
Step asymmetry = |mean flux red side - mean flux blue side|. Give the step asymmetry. 4.0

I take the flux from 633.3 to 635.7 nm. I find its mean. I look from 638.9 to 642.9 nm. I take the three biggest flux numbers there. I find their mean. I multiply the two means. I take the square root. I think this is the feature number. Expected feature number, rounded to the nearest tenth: 103.2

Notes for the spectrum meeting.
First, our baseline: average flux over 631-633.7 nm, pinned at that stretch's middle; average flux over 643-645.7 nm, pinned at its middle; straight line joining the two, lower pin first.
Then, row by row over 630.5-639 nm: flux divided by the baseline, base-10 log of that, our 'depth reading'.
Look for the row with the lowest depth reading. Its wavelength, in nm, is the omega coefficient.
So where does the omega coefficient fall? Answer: 635.50 nm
